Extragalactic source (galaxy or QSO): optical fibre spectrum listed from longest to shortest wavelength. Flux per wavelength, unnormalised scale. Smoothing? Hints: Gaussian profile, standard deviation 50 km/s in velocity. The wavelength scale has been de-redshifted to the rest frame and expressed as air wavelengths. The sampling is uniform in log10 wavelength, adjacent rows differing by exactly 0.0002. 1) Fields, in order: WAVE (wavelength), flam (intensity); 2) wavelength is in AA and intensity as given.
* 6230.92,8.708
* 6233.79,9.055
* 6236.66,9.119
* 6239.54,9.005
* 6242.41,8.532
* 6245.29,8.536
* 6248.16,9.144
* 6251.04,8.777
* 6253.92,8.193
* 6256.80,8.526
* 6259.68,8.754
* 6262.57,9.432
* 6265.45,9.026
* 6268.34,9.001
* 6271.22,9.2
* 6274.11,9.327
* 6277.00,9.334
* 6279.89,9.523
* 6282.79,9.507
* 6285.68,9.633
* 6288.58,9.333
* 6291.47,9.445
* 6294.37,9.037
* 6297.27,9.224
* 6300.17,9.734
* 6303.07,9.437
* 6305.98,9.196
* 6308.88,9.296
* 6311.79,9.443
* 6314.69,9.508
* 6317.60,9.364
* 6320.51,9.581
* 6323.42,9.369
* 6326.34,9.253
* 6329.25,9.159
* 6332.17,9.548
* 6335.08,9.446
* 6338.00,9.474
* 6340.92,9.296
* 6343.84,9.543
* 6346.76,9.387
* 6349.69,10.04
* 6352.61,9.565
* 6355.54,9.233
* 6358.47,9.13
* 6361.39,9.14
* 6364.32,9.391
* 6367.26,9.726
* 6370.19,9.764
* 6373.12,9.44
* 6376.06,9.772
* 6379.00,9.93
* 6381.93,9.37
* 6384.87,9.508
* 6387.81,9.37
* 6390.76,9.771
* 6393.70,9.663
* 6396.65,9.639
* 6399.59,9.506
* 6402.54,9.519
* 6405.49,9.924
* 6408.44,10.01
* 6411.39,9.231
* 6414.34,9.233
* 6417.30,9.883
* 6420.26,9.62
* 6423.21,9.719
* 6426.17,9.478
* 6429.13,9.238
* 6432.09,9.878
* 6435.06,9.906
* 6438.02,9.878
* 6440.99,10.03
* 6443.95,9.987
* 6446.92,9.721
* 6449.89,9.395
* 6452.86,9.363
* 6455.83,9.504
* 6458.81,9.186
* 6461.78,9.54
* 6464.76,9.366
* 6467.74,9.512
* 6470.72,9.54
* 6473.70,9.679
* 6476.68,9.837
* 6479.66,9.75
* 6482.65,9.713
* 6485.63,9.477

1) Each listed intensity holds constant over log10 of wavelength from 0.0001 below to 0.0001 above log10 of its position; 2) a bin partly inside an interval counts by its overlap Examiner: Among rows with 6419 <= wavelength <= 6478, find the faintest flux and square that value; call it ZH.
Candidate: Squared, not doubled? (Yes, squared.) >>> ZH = 84.4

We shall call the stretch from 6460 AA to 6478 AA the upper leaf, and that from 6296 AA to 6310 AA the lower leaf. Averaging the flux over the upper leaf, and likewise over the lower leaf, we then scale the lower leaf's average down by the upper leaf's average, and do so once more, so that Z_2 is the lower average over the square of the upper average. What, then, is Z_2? 0.102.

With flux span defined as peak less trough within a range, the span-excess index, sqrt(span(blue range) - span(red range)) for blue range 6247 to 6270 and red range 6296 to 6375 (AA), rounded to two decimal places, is 0.57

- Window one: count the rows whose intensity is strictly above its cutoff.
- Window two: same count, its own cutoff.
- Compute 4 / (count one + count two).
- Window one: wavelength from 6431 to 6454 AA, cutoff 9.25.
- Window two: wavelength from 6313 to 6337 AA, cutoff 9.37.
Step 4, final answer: 0.33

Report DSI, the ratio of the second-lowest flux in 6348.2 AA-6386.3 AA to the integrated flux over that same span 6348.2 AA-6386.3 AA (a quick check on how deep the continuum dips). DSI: 0.0251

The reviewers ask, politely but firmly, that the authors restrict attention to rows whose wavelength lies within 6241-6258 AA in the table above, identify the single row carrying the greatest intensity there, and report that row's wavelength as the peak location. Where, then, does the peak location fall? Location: 6248.16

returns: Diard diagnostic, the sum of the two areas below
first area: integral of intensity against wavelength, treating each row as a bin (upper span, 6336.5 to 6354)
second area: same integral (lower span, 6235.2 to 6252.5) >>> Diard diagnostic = 320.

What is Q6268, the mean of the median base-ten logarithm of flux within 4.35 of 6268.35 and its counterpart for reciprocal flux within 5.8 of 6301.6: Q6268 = 0.531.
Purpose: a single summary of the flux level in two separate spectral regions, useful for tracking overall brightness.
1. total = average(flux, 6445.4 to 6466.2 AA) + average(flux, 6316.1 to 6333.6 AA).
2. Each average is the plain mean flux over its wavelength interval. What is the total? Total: 18.8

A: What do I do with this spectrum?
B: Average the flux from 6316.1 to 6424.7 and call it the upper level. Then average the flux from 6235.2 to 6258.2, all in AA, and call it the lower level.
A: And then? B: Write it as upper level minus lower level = 0.80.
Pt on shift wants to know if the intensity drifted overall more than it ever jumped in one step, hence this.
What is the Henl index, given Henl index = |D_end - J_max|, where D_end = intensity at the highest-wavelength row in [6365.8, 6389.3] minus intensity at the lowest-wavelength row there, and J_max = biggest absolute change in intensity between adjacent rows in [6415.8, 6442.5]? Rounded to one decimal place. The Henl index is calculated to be 1.0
